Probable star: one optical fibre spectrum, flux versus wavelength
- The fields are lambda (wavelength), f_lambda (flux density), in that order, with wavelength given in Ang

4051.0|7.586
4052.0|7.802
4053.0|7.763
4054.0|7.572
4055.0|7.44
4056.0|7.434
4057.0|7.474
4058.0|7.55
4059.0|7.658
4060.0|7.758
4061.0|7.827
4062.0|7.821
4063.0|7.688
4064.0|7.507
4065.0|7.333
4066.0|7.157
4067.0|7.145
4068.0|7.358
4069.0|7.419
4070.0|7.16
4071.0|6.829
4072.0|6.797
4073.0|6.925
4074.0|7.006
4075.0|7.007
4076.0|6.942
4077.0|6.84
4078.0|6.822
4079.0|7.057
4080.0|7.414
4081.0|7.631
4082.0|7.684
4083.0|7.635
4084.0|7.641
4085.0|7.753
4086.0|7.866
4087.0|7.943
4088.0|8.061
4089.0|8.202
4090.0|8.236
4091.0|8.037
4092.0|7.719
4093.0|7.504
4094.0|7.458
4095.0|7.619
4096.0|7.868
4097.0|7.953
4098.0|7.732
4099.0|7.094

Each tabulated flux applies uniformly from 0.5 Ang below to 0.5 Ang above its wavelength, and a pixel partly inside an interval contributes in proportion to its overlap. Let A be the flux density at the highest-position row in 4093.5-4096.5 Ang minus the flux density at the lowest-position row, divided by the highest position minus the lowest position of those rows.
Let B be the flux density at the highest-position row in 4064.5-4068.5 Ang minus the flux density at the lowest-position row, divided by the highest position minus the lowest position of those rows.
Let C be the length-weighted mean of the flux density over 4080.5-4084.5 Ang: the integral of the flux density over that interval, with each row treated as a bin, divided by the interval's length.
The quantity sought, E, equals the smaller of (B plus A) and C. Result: 0.21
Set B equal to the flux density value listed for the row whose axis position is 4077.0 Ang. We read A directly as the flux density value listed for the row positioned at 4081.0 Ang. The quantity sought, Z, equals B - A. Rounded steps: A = 7.631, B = 6.84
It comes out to -0.8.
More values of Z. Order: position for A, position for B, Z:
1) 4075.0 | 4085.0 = 0.7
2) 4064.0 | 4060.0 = 0.3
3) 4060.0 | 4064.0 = -0.3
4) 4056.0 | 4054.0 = 0.1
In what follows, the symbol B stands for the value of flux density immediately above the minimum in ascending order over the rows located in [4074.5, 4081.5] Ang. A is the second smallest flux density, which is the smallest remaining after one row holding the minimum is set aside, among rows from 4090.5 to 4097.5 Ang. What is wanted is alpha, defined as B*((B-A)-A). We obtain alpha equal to -56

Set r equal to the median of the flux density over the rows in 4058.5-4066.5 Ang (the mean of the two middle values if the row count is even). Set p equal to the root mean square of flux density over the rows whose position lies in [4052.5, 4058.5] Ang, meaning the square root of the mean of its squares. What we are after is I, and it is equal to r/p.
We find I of 1.02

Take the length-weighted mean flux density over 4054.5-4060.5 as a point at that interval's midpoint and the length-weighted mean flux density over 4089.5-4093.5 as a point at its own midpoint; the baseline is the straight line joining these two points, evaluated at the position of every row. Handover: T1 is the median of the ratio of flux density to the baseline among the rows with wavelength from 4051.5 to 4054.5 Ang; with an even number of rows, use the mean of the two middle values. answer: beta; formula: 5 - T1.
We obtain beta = 3.97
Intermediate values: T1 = 1.03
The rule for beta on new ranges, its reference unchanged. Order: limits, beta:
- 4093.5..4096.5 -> 4.04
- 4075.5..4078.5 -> 4.12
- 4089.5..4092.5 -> 3.98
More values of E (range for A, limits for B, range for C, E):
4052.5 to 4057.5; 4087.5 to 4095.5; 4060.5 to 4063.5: -0.14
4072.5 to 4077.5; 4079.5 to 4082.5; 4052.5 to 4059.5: 0.11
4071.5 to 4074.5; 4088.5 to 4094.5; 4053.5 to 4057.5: -0.04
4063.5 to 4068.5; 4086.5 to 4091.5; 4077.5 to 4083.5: -0.01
